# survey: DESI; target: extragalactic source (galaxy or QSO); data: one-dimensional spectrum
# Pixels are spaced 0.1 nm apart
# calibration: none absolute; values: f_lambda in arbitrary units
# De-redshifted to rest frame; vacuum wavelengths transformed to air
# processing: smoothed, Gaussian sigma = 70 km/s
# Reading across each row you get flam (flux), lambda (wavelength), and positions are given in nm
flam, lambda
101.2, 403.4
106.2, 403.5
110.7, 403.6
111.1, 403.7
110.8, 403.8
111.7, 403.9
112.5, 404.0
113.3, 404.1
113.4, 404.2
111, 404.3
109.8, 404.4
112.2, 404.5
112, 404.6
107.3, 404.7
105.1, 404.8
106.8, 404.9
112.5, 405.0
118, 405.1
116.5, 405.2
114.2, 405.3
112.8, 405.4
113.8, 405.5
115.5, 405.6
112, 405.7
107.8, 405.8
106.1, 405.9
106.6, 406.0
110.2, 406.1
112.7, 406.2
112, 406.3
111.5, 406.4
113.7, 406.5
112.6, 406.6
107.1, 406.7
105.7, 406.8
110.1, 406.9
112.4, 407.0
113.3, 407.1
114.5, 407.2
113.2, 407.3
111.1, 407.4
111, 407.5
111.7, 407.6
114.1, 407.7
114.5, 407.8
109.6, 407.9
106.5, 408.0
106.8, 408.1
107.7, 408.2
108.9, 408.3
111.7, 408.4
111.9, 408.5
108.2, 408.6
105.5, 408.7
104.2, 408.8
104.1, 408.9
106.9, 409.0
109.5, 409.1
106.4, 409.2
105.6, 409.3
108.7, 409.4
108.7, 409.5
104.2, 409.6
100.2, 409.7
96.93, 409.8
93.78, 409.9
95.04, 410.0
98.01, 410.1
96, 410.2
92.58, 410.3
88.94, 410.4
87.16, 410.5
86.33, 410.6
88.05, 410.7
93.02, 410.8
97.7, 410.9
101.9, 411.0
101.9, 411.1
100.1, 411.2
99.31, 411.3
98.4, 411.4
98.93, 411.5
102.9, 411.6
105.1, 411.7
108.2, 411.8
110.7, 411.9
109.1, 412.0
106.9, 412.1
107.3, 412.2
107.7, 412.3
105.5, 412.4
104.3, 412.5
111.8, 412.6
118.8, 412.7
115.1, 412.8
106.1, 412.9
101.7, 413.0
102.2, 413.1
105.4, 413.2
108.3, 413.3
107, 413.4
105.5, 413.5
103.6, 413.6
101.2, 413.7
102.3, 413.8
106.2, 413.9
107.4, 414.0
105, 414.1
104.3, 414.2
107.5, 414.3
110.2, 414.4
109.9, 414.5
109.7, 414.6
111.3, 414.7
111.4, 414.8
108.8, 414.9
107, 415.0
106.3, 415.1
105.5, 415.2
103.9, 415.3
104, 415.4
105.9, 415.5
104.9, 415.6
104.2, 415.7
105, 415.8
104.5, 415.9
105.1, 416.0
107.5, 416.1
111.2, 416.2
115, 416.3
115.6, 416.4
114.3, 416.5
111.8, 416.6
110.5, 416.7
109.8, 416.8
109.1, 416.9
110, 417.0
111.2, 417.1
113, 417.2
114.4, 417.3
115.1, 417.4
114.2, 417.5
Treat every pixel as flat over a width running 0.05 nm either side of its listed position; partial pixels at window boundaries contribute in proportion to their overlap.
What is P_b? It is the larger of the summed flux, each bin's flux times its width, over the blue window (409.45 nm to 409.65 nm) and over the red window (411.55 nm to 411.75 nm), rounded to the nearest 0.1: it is 21.3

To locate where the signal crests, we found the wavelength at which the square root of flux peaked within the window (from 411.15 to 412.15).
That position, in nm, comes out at 411.9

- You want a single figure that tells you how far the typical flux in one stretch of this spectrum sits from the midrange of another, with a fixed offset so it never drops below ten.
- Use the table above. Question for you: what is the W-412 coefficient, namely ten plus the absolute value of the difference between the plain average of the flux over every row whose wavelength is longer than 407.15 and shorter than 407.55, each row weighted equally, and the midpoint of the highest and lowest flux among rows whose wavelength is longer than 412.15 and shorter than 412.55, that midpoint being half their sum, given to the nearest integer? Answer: 16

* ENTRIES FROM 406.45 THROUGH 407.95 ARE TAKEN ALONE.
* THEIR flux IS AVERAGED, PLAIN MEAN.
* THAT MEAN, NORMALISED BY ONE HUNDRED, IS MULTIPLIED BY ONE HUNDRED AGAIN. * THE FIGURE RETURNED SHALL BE 112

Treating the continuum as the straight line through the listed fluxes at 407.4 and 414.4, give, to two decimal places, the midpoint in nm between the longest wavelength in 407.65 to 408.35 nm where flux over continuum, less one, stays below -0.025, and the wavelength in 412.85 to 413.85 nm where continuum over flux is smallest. 410.75 nm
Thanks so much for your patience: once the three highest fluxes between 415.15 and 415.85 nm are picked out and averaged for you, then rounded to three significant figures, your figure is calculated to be 105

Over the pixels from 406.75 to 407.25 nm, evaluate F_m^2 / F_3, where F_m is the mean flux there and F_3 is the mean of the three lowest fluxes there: 113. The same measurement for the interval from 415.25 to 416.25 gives 107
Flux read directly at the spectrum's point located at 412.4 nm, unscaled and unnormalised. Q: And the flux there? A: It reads 105.5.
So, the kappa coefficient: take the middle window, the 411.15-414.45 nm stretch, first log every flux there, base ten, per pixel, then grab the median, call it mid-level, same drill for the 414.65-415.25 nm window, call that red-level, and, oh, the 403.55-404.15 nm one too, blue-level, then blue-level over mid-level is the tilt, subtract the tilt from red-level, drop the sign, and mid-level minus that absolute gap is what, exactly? 1.00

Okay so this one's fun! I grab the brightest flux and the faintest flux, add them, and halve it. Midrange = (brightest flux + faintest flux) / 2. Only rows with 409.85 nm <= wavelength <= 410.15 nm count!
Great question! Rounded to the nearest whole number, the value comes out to 96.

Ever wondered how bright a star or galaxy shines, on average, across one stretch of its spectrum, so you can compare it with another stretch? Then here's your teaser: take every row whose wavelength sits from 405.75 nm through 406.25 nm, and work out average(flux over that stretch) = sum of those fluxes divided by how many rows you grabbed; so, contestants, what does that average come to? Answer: 109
